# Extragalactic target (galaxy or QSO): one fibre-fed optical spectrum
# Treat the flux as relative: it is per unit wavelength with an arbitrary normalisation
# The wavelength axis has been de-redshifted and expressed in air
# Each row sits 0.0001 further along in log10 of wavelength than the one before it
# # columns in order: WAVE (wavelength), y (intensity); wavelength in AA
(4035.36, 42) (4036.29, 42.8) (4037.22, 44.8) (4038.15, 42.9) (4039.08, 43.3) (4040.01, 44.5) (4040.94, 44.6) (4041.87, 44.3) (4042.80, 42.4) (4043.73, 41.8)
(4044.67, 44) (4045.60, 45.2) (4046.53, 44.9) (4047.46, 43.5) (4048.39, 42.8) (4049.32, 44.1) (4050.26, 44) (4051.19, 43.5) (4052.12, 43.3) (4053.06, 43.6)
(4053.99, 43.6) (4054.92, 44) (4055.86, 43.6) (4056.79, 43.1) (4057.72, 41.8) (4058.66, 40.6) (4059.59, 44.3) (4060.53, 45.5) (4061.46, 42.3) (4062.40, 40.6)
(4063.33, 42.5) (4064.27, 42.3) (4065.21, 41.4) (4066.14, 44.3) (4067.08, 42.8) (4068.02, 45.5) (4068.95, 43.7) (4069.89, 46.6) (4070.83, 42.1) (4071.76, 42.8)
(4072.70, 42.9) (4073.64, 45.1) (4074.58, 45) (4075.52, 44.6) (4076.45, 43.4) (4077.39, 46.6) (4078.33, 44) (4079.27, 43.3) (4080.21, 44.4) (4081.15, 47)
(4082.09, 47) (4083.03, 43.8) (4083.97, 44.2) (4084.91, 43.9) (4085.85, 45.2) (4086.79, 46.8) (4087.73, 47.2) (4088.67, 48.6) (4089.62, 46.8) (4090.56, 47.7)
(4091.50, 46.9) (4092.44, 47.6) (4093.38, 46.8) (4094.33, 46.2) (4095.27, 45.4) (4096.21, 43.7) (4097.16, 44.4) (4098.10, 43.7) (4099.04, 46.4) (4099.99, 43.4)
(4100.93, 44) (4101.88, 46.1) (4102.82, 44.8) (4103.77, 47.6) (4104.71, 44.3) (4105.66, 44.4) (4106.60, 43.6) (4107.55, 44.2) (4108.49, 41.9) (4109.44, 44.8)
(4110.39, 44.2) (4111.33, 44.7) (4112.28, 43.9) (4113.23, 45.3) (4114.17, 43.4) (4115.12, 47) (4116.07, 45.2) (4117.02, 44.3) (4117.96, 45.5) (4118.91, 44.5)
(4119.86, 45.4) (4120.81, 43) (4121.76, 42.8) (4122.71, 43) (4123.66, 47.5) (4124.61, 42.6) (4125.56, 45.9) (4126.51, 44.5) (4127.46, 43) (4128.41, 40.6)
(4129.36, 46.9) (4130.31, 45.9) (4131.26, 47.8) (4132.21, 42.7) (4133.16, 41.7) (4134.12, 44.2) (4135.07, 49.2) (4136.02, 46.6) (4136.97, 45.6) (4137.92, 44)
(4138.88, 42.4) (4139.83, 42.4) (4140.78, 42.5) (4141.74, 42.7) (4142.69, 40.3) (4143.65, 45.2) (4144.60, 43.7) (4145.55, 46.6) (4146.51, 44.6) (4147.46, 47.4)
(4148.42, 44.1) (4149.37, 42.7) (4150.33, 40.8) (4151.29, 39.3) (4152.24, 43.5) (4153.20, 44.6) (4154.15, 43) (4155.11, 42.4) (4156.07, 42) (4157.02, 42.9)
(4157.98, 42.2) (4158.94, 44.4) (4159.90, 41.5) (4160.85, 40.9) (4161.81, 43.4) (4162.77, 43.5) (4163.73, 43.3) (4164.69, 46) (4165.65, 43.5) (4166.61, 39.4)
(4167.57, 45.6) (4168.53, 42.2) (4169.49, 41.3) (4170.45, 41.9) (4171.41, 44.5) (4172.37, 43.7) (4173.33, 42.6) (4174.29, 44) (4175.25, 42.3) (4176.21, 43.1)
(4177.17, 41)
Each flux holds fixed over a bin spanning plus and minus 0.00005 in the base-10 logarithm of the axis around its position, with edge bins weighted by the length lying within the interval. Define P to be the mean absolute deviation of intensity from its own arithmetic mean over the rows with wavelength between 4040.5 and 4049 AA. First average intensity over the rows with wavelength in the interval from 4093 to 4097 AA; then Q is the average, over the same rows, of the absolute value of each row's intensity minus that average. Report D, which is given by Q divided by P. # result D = 1.00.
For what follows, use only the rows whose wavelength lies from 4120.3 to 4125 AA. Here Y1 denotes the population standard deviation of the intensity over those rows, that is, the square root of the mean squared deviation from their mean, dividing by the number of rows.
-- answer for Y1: 1.9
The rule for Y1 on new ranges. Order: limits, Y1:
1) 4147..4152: 2.8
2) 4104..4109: 0.9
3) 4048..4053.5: 0.4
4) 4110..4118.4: 1.0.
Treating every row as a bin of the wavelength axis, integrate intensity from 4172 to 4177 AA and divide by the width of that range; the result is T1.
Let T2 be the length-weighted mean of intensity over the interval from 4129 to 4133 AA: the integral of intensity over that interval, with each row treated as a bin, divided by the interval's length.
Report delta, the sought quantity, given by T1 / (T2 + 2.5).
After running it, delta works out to 0.90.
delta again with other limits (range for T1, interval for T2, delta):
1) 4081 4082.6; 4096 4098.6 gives 1.01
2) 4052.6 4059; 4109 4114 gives 0.91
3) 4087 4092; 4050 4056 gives 1.03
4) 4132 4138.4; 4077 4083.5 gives 0.94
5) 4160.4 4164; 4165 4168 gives 0.94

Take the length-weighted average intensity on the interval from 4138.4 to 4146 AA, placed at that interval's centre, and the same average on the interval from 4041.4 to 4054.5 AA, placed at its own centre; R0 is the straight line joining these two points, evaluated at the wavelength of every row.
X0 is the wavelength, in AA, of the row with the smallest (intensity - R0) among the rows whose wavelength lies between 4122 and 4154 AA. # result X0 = 4151.29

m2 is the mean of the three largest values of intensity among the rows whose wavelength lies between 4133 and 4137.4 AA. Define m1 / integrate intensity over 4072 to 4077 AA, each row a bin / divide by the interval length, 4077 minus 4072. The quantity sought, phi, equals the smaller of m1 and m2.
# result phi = 44.2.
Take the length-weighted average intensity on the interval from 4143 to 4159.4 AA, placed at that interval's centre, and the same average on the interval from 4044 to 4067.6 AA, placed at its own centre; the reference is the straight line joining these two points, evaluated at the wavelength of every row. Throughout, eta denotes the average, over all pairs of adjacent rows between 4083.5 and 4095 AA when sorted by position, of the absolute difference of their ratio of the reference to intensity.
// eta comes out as 0.019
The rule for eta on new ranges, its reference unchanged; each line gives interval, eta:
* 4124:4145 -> 0.050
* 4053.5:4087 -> 0.035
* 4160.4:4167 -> 0.048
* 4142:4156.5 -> 0.049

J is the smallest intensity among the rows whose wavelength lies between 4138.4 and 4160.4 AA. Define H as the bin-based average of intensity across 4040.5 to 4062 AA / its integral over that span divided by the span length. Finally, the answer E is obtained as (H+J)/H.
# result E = 1.90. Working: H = 43.5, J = 39.3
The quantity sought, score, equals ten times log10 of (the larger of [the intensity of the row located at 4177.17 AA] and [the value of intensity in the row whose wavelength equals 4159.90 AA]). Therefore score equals 16.2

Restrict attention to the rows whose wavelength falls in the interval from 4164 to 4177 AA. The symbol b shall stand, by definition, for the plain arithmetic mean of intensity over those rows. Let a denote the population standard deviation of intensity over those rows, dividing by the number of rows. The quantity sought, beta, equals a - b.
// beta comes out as -41.4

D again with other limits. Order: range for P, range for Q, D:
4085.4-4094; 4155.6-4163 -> 1.51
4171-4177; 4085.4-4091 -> 1.12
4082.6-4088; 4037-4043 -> 0.68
